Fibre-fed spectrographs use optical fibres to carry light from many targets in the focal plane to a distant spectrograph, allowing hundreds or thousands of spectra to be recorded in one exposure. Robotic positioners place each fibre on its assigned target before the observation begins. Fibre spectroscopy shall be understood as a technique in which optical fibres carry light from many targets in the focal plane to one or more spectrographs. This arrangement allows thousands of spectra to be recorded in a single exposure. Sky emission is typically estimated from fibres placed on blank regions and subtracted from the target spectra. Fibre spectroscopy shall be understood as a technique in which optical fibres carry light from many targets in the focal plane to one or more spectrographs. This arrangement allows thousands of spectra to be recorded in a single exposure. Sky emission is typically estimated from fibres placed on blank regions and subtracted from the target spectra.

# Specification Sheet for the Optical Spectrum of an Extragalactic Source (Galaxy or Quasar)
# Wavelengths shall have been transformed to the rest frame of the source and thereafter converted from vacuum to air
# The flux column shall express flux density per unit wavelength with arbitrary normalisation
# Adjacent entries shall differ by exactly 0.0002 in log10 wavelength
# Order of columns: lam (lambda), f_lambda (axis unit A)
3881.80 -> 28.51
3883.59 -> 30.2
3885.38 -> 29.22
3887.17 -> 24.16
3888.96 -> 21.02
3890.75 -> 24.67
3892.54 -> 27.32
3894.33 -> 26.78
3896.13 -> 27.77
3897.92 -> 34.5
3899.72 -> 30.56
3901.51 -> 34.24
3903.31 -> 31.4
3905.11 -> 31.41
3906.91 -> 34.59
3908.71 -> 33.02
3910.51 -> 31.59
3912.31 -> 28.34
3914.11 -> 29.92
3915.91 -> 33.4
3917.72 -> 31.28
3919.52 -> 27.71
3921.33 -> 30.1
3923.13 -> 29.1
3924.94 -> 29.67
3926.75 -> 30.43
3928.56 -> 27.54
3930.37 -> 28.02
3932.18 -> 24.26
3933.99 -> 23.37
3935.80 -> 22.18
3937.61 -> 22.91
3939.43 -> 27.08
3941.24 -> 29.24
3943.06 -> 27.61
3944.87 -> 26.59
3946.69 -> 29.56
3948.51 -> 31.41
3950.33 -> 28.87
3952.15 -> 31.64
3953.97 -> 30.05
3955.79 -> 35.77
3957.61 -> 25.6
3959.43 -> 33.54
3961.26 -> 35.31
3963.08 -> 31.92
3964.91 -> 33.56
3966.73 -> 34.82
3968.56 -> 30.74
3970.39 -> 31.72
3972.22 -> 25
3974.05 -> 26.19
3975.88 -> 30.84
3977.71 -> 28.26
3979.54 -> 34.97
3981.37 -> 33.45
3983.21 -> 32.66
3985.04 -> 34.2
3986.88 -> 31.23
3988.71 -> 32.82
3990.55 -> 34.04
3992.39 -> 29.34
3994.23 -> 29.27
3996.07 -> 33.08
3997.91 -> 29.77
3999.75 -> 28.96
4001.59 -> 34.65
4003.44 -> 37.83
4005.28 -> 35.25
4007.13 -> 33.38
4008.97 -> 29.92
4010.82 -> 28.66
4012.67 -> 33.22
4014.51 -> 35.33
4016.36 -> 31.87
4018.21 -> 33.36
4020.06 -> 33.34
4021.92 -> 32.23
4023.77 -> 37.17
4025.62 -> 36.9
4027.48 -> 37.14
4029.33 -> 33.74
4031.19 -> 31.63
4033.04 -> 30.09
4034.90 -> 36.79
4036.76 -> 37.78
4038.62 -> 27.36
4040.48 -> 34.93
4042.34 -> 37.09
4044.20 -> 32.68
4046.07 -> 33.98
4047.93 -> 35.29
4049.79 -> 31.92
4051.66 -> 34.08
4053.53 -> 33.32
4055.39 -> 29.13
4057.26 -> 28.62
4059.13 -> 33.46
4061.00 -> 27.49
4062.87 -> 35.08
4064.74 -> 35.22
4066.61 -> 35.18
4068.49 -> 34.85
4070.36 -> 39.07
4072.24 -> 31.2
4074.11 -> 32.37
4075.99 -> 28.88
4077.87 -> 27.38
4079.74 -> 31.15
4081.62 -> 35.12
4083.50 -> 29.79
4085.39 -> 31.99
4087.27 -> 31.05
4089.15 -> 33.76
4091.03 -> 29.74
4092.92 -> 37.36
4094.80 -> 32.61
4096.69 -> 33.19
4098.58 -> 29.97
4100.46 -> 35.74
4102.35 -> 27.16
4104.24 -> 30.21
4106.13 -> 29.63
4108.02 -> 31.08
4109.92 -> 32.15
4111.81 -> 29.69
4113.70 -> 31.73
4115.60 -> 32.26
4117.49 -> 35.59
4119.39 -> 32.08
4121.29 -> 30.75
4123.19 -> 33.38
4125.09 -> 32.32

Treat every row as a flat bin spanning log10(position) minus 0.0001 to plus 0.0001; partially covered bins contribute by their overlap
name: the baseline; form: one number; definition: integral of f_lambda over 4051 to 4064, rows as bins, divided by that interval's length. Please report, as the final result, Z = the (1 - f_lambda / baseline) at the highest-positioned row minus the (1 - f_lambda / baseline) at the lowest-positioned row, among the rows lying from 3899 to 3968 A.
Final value -0.13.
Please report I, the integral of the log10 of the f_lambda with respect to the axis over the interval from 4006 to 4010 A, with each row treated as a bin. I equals 6.00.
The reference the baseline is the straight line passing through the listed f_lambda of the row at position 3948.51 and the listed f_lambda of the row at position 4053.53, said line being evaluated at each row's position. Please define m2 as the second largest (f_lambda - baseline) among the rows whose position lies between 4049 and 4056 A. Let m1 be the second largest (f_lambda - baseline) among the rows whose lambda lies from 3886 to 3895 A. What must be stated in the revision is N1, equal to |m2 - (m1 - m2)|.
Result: 4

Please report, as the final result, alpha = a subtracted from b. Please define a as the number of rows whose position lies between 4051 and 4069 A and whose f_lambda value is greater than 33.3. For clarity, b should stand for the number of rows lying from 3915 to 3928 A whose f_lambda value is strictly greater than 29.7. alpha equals -3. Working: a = 7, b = 4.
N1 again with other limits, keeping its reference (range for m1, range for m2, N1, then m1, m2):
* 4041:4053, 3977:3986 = 2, 2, 2.1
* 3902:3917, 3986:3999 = 1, 3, 0.8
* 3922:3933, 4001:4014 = 7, -1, 2.8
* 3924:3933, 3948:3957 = 2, -1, 0.2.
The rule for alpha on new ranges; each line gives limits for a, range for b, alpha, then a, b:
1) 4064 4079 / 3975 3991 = 4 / 4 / 8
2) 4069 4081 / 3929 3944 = -1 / 1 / 0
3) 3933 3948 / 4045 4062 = 6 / 0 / 6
